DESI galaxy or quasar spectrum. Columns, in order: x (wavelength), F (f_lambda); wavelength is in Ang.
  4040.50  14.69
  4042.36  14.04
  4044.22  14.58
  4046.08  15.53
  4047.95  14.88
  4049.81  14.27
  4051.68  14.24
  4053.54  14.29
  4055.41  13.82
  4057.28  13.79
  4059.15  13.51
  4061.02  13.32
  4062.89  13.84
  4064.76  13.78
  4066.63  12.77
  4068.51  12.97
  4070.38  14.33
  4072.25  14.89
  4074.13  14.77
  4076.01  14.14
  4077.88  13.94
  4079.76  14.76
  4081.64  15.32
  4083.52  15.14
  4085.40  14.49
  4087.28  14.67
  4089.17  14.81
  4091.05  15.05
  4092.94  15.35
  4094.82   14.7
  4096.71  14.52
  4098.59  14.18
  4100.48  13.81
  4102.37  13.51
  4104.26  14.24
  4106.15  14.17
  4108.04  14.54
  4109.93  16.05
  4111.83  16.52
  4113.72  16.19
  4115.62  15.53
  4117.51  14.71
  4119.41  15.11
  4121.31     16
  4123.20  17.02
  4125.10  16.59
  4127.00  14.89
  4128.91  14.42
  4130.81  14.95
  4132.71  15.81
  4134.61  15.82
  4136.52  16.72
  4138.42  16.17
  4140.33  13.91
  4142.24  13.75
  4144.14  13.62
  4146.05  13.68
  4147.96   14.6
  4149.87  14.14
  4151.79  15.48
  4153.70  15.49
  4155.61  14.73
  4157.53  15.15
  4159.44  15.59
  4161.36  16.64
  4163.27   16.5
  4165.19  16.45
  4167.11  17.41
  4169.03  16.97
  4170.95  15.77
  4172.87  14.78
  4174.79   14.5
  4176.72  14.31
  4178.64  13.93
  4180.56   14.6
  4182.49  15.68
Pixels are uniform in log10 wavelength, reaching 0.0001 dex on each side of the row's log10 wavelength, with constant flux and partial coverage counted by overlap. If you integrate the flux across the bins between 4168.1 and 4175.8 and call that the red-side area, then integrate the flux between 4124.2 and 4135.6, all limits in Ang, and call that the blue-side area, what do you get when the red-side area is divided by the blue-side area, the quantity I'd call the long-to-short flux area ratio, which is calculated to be 0.68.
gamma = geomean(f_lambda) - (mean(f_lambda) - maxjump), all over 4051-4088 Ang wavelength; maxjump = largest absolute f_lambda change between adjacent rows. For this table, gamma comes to 1.34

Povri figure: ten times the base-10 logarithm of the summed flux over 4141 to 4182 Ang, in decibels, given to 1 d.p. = 25.0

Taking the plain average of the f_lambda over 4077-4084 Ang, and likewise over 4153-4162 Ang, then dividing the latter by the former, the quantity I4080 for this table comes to 1.05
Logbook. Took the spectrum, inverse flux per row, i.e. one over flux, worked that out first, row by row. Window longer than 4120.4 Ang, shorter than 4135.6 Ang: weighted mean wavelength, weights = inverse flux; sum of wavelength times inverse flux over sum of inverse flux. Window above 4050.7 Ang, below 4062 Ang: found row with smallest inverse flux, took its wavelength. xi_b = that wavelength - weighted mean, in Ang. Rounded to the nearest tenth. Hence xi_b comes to -74.5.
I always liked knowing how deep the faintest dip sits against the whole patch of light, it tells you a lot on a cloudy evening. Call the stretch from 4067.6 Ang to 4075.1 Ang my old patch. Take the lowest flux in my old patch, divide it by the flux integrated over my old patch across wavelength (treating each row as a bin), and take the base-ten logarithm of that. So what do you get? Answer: -0.916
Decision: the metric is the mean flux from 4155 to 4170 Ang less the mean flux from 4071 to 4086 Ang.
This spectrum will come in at 1.5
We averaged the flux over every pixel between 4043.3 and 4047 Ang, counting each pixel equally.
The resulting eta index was 15.1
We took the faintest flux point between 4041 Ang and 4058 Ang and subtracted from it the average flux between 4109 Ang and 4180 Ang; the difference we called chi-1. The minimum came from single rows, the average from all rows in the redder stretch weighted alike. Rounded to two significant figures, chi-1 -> -1.6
